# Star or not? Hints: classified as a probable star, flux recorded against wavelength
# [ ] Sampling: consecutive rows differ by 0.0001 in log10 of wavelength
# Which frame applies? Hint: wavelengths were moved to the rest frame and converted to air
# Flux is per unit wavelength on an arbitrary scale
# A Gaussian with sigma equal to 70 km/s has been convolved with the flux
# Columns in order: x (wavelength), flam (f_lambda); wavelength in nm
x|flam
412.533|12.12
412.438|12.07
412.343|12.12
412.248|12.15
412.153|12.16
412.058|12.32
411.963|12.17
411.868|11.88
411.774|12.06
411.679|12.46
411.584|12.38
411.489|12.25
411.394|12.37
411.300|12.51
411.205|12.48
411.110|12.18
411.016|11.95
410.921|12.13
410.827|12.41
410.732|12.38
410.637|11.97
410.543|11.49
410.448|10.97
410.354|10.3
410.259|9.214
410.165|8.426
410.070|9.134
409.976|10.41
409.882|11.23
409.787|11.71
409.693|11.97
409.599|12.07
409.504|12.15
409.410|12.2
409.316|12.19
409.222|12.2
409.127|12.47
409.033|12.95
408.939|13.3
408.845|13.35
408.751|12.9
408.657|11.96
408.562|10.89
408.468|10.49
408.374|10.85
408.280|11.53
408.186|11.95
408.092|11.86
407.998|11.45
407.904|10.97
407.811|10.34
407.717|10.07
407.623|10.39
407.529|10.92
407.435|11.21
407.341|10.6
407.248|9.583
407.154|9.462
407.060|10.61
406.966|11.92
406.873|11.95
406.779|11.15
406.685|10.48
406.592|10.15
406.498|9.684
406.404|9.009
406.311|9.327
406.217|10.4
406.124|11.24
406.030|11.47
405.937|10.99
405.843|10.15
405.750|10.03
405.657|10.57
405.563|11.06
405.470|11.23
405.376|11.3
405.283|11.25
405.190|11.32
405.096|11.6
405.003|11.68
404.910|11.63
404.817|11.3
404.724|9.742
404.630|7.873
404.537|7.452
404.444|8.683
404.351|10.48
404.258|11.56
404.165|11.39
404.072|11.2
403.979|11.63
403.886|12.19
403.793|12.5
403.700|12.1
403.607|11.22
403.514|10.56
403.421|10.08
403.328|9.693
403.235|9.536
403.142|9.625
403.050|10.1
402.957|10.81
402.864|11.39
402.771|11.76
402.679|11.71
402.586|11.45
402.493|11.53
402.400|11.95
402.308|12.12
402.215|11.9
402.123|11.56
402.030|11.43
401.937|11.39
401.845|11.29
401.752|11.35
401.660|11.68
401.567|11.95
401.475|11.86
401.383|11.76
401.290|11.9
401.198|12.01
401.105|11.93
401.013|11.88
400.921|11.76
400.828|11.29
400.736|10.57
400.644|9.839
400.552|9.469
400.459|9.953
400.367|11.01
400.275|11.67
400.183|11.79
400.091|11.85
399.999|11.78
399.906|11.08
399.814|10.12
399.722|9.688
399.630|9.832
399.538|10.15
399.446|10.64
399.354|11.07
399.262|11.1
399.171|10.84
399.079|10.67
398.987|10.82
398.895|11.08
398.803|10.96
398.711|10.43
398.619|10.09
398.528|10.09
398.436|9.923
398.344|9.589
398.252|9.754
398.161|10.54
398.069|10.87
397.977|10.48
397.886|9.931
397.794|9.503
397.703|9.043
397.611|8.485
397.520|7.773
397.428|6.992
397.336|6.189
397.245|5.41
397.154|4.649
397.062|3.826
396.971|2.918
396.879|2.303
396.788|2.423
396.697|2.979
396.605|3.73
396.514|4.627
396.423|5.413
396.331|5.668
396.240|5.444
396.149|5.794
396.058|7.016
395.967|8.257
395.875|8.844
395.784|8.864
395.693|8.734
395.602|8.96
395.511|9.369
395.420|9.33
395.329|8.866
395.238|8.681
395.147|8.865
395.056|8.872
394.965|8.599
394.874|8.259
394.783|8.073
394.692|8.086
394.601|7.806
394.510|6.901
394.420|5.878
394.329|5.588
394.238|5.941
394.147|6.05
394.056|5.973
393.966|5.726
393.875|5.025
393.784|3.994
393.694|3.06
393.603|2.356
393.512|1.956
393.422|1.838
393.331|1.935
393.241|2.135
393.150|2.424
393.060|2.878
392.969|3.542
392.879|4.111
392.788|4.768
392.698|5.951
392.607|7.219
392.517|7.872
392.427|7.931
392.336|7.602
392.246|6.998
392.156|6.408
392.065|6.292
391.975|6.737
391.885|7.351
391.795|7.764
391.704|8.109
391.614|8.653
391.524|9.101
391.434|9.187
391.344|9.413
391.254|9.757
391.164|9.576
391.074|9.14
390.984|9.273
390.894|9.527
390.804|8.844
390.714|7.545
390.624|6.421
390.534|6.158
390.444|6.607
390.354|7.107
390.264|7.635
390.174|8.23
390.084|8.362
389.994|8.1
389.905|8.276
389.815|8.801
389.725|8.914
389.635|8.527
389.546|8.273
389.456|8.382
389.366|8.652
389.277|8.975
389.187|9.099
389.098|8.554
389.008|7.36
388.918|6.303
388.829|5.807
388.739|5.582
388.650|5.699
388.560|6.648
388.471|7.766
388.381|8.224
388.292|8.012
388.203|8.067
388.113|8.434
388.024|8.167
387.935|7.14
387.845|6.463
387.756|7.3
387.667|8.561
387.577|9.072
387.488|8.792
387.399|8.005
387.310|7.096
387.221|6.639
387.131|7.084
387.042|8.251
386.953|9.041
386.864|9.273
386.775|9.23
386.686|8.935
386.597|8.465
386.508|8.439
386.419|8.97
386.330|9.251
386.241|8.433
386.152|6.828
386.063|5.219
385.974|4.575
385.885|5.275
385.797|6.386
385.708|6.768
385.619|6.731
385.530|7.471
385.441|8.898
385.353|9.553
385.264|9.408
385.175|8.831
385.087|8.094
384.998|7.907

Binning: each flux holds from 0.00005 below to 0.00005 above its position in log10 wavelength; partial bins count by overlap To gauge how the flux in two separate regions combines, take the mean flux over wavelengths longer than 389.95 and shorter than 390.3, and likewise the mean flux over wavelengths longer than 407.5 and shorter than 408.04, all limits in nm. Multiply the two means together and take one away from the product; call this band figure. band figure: 85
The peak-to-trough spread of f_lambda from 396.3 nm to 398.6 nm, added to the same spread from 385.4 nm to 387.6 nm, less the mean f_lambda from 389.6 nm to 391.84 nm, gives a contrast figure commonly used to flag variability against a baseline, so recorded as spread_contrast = 4.9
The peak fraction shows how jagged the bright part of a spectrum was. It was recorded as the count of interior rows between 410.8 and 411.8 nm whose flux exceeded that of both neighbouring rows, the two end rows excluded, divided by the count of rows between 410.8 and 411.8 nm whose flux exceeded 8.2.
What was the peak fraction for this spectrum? 0.18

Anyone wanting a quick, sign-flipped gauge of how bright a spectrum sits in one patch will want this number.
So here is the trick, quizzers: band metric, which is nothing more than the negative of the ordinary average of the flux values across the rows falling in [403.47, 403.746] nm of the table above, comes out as -11.3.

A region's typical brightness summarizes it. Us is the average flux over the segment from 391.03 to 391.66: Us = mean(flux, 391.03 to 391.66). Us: 9.3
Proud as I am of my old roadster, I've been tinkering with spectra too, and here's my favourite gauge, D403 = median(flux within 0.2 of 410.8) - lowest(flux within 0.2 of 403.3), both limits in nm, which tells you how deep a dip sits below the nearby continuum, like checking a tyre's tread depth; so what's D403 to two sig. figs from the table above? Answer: 2.7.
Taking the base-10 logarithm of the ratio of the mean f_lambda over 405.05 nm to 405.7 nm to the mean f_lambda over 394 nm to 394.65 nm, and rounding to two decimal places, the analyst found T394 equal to 0.25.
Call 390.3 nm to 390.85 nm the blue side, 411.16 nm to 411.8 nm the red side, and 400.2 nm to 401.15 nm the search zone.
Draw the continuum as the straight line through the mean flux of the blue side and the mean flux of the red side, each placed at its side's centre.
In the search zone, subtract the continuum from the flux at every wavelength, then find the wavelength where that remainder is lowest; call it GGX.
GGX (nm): 400.552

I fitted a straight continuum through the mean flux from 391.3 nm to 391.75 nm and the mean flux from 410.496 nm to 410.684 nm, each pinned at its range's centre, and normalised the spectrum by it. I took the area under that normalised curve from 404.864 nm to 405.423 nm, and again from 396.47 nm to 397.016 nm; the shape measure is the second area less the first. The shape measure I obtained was -0.4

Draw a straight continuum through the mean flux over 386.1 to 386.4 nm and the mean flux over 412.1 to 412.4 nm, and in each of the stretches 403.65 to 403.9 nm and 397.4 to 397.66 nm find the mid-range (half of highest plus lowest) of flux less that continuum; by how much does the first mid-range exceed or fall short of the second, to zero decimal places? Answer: 4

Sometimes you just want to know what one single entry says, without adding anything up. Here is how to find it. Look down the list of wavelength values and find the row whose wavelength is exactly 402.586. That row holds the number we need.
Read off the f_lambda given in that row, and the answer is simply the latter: 11.45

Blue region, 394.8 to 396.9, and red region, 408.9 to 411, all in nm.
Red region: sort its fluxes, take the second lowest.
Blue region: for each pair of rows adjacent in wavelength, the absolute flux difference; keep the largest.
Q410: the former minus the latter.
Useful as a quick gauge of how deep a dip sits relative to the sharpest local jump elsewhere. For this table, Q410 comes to 7.9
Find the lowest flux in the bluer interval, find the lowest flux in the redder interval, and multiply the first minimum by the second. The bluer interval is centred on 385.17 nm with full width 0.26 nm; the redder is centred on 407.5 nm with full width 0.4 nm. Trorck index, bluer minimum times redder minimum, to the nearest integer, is 84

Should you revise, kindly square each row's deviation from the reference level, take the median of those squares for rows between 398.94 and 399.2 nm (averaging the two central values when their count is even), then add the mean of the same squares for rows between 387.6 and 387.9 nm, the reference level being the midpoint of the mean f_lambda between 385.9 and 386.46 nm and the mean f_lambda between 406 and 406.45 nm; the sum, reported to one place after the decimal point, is 6.7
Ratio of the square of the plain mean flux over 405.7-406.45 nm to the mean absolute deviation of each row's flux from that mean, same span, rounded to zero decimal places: 153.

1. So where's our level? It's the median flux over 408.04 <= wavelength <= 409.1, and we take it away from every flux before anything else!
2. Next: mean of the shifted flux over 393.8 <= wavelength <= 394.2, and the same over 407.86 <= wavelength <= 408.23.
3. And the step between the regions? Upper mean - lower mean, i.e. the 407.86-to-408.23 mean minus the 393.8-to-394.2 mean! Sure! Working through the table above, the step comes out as 6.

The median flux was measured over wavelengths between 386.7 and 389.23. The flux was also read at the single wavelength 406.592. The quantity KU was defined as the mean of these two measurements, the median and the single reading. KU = 9.1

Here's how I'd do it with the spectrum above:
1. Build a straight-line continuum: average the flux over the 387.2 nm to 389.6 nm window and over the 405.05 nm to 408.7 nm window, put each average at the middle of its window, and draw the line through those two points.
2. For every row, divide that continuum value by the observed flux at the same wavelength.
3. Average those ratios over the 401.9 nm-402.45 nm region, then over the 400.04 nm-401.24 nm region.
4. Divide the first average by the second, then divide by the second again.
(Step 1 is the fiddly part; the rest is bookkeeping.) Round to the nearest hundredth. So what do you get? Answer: 1.10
